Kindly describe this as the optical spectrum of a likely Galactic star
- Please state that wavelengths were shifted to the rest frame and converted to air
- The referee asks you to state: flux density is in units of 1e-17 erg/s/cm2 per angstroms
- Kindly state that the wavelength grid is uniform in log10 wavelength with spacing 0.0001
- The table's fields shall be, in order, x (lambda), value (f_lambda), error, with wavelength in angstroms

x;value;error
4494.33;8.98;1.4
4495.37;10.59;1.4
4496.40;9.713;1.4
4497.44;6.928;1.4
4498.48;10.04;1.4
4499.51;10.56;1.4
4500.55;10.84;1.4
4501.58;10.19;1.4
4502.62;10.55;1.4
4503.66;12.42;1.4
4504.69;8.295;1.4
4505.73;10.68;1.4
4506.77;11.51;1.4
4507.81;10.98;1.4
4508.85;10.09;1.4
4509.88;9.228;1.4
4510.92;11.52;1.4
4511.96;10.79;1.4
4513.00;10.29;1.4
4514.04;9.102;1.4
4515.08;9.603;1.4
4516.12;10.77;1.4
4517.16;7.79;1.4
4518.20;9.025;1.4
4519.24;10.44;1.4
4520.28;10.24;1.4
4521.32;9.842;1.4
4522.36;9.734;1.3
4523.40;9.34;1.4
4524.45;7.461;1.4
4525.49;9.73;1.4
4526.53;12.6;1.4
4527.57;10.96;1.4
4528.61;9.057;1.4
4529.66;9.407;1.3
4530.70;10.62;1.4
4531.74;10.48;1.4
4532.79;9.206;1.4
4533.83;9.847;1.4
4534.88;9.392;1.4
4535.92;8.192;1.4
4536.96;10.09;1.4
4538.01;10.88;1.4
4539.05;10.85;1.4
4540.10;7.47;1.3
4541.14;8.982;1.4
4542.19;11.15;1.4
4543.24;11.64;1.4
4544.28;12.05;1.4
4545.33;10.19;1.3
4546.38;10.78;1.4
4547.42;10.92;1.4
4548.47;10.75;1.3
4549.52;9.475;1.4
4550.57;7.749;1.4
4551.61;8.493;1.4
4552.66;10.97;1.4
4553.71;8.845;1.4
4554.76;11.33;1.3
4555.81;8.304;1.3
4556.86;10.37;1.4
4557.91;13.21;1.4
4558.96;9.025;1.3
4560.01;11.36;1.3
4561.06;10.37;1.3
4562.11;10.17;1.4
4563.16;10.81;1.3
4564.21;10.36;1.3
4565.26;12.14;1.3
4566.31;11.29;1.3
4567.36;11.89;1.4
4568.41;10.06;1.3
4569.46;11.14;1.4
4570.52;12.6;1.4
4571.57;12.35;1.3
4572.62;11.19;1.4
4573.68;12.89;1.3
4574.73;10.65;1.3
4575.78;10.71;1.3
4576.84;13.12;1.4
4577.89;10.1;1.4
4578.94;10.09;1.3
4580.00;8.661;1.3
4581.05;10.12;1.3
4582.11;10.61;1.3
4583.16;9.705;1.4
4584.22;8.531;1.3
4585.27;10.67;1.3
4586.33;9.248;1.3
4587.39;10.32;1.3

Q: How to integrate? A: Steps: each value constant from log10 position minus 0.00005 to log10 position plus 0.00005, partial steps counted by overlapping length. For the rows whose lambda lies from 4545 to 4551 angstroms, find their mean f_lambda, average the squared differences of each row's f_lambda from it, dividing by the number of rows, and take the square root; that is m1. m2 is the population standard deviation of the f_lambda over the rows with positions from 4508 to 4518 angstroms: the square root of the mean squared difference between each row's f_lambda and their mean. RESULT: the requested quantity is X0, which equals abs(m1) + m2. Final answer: 2.16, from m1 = 1.11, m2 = 1.05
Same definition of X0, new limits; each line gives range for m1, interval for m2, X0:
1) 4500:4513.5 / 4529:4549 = 2.12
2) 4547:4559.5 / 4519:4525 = 2.49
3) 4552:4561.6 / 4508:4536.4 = 2.52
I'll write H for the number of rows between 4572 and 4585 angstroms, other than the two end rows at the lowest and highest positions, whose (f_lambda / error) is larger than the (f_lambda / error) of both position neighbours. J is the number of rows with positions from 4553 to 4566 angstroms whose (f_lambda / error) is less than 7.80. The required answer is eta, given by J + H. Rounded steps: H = 4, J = 5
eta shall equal 9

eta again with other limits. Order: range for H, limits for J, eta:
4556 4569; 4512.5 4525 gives 16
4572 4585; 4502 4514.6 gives 12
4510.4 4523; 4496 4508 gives 11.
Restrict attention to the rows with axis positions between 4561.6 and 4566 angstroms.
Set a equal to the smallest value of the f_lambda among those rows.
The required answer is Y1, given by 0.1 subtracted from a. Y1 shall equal 10.1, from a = 10.17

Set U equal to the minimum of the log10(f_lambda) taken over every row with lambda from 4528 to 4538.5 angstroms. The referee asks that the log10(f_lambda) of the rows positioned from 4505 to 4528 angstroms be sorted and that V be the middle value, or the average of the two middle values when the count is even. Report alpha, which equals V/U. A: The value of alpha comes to 1.10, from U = 0.91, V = 1.007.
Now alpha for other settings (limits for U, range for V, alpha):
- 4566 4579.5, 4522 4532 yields 0.99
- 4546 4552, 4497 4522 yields 1.14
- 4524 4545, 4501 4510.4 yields 1.17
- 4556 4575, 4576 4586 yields 1.05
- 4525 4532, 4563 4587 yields 1.07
